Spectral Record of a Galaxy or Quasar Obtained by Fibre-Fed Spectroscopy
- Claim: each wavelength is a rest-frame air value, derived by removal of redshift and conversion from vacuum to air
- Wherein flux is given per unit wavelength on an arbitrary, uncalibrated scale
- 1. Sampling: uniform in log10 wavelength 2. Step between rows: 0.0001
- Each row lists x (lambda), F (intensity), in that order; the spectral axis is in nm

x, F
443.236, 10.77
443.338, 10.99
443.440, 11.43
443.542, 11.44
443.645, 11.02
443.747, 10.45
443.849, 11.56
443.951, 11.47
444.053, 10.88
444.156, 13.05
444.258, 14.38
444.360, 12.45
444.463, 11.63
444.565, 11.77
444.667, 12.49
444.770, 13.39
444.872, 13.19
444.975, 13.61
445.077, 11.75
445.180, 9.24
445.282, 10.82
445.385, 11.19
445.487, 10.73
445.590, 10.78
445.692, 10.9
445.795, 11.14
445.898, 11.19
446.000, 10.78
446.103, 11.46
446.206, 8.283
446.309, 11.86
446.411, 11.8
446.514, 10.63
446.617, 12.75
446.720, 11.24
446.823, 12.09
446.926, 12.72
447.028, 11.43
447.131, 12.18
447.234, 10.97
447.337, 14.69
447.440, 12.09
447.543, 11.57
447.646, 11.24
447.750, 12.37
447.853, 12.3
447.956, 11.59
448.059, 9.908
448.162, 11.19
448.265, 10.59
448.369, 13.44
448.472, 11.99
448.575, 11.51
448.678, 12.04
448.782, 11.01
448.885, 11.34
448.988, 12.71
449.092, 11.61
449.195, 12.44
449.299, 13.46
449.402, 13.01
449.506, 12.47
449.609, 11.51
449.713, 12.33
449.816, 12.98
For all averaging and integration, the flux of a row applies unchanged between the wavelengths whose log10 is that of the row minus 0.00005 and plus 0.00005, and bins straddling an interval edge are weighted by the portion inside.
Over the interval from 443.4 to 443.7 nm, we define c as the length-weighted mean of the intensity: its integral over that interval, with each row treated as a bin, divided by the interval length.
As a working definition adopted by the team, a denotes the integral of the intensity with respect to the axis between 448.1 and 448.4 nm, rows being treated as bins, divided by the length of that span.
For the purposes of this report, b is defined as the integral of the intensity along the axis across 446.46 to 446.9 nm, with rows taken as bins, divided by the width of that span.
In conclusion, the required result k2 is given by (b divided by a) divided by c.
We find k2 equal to 0.090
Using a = 11.5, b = 11.7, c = 11.3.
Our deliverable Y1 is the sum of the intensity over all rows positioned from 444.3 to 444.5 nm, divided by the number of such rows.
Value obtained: 12.0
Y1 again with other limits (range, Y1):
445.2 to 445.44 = 11.0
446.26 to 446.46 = 11.8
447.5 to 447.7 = 11.4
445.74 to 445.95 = 11.2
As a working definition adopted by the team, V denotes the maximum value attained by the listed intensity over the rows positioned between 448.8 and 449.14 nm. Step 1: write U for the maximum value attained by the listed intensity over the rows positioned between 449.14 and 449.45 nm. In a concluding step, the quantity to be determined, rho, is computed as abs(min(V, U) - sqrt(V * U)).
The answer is 0.37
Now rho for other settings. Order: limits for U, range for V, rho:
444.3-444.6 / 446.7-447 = 0.13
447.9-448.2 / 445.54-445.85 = 0.22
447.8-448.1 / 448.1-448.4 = 0.56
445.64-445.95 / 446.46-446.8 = 0.75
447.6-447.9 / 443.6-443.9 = 0.40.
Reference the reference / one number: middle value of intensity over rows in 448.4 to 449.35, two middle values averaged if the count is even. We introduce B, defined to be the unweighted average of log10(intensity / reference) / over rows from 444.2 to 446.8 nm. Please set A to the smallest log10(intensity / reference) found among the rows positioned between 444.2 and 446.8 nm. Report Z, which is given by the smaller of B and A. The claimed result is -0.161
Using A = -0.16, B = -0.018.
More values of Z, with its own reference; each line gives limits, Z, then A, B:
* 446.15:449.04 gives -0.161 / -0.16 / -0.013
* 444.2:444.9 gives -0.013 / -0.01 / 0.026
